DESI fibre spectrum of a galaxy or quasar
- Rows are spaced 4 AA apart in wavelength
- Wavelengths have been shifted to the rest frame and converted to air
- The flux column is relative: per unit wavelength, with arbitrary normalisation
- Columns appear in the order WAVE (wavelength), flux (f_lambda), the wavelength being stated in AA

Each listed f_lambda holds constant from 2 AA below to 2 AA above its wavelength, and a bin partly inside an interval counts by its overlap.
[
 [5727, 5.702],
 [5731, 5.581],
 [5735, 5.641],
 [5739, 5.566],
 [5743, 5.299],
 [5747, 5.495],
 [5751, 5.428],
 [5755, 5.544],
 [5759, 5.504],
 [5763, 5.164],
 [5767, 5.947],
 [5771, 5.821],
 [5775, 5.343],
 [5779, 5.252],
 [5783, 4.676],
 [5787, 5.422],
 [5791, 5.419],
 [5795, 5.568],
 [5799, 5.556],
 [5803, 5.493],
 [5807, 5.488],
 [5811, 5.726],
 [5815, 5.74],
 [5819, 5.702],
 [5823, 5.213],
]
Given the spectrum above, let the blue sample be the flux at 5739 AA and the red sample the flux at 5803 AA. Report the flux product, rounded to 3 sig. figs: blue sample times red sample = 30.6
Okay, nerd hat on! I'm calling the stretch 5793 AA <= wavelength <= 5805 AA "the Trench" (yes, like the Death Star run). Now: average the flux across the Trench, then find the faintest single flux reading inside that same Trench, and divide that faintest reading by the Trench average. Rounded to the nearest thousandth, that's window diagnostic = 0.992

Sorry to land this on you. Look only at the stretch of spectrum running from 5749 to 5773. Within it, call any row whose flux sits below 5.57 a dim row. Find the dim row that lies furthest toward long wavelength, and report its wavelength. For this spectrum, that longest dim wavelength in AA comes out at 5763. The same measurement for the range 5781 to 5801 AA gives 5799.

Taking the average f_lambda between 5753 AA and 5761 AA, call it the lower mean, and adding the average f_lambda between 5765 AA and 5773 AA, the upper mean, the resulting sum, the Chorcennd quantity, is 11.4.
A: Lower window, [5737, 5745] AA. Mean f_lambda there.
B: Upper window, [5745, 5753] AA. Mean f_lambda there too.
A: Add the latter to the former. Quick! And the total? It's 10.9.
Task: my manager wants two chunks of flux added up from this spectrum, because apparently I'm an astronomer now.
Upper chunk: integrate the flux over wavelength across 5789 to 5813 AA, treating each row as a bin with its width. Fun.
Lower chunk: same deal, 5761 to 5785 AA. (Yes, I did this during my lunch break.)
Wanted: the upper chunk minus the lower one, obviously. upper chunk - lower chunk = 4.2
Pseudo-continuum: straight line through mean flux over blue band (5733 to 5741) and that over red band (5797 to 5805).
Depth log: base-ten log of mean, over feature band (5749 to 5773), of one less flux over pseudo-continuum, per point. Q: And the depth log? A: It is -2.99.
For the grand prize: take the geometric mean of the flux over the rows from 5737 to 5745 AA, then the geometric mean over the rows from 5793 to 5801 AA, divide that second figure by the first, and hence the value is 1.02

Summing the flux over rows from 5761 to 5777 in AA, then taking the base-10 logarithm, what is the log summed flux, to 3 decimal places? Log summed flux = 1.348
